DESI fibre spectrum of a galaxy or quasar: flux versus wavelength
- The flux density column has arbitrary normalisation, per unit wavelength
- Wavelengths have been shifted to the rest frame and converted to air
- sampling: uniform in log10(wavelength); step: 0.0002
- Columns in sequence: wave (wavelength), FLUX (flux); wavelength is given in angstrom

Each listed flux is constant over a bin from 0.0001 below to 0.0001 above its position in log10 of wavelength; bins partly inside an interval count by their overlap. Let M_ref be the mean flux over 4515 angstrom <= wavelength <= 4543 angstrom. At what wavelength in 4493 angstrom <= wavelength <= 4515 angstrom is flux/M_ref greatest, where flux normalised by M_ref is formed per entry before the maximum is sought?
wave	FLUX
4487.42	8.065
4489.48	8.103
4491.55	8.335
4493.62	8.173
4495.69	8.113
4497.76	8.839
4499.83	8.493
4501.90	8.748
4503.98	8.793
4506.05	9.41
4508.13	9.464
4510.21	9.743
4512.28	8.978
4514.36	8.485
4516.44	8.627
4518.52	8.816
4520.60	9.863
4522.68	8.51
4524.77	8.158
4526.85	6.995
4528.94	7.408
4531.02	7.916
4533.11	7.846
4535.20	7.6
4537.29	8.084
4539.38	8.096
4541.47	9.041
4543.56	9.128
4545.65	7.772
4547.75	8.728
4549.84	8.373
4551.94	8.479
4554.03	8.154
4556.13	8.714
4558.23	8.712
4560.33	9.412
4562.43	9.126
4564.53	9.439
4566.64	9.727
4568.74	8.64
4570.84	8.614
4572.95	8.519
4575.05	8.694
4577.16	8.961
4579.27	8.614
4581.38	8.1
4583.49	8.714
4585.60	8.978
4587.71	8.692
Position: 4510.21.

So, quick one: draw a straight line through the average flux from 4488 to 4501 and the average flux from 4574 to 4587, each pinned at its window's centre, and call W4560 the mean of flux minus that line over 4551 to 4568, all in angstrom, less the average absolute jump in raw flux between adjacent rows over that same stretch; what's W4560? 0.0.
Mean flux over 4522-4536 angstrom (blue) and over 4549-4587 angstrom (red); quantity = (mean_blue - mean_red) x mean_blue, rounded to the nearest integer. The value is -8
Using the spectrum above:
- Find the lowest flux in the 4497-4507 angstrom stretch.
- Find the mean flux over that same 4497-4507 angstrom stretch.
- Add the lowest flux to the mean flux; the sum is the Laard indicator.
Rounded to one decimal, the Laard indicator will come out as 17.3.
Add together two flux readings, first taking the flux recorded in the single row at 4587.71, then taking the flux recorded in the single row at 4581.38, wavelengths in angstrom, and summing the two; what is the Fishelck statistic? 16.8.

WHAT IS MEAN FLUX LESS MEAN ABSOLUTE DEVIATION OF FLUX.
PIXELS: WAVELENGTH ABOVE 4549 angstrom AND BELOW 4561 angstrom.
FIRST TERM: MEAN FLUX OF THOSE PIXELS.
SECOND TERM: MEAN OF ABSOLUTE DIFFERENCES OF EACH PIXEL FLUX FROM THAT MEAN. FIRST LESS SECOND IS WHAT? 8.3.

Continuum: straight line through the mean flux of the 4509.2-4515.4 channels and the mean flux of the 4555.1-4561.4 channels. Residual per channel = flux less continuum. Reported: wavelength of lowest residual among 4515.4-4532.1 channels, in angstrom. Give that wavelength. 4526.85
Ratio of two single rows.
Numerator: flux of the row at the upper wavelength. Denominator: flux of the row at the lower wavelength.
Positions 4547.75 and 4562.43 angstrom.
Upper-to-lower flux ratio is 1.046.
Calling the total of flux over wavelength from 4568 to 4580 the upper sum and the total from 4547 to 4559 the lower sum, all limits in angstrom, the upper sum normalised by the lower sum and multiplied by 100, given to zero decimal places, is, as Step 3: 102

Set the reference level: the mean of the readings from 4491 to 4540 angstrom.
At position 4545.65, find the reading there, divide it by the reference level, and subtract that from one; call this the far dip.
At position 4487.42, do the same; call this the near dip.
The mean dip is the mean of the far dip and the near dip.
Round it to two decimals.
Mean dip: 0.07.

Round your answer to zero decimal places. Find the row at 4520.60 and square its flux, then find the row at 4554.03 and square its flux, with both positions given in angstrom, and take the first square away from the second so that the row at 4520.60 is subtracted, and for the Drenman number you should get -31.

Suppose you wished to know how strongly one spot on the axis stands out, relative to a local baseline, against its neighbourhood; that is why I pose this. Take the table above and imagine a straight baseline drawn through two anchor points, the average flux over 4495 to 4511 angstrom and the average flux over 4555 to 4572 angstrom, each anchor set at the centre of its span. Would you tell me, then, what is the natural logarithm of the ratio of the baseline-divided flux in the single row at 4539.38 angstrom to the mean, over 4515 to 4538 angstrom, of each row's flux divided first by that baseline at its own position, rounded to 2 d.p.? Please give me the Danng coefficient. -0.01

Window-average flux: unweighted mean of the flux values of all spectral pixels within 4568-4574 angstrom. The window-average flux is 8.59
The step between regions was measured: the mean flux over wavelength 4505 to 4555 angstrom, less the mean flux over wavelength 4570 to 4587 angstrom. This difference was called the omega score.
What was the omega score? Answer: -0.16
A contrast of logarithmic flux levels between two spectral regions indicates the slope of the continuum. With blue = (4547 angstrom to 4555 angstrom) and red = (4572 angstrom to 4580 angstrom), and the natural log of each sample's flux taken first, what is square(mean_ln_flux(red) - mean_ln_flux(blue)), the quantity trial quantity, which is 0.001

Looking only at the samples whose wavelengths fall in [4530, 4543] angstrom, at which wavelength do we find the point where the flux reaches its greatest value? 4541.47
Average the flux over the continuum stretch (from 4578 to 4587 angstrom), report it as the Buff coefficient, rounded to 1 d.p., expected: 8.6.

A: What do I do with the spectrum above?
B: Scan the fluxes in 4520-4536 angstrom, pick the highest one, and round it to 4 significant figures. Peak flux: 9.863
